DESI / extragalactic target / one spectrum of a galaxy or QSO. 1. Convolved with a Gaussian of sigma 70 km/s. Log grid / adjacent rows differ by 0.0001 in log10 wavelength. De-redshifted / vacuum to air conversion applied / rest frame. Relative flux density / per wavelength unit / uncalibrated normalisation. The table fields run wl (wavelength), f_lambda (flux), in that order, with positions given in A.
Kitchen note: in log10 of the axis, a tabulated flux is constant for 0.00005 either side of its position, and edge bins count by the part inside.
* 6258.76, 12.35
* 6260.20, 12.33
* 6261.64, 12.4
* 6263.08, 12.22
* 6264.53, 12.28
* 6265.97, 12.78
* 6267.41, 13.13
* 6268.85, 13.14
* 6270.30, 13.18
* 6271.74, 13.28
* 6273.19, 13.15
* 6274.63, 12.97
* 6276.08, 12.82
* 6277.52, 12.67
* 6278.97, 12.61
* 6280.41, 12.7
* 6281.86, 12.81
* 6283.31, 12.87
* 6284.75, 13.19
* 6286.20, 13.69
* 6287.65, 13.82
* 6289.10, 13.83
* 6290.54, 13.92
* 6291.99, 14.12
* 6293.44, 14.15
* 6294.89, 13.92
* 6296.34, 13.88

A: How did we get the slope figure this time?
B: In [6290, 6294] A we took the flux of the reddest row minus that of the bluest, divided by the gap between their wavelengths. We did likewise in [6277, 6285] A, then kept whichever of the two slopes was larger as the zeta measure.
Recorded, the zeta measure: 0.079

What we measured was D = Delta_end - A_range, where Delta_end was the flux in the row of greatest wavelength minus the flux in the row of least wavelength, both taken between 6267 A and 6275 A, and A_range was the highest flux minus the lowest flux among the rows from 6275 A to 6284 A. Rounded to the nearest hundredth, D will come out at -0.42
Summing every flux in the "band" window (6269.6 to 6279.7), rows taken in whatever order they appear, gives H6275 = 91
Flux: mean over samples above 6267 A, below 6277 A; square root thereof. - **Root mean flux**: 3.62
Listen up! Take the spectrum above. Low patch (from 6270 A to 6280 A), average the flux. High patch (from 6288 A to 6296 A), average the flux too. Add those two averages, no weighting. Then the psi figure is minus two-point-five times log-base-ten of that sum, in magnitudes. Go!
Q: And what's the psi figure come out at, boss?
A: -3.58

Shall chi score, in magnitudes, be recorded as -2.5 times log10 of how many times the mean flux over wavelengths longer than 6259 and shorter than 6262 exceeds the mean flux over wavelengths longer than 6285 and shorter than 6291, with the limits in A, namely 0.12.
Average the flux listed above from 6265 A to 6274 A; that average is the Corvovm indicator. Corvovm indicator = 13.1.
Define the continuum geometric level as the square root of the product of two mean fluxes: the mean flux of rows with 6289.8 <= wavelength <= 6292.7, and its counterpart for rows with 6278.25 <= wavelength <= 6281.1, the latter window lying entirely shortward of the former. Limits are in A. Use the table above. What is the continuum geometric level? 13.3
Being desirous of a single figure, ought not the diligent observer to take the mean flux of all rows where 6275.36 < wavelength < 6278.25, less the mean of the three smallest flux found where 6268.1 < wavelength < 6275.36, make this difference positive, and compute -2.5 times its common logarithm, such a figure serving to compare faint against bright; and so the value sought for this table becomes 1.2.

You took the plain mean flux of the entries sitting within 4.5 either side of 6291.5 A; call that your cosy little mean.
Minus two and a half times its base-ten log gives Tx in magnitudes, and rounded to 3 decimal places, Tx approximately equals -2.862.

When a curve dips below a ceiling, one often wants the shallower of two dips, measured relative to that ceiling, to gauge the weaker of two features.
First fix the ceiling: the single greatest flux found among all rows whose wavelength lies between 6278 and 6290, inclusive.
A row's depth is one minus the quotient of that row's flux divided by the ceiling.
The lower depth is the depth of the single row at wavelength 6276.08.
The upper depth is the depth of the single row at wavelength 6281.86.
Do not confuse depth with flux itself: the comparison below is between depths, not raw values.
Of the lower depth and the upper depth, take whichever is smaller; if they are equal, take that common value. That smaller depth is 0.073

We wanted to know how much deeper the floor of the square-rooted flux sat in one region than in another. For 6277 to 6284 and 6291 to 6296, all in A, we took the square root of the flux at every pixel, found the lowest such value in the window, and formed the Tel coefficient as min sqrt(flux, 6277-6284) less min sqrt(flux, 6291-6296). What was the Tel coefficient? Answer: -0.18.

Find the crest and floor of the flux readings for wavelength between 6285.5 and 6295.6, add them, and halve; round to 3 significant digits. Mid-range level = 13.9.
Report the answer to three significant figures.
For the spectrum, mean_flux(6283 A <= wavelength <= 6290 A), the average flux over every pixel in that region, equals 13.5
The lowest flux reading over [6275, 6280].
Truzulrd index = 12.61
